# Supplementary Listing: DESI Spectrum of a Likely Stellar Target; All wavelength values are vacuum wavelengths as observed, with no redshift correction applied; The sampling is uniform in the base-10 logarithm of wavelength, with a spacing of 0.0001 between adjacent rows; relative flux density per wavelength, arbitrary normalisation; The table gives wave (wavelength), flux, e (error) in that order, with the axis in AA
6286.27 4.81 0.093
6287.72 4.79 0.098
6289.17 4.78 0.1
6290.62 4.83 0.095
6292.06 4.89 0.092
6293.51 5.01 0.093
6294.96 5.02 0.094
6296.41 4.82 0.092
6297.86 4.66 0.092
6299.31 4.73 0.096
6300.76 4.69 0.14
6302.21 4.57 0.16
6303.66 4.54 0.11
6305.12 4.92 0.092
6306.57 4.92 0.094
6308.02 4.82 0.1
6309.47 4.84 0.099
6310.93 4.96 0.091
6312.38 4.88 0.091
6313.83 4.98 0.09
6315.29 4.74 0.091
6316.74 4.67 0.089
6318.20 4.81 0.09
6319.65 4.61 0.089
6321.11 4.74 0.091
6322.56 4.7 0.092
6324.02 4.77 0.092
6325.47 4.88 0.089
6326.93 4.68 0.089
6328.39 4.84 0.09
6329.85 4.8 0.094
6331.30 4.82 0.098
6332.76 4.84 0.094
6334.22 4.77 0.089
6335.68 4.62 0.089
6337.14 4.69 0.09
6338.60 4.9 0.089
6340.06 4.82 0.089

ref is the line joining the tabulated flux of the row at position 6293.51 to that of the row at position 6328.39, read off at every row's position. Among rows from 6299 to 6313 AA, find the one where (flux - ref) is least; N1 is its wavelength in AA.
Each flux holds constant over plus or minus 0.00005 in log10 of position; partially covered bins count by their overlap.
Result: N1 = 6303.66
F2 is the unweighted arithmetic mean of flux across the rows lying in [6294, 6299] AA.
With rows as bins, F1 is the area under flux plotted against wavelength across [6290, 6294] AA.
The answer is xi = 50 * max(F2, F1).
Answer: 983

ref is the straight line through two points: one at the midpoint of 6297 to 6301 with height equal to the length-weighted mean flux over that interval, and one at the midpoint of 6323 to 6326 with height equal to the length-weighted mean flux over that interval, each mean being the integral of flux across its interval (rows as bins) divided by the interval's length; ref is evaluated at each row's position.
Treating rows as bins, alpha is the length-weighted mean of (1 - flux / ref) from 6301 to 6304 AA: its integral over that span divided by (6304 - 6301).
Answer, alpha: 0.03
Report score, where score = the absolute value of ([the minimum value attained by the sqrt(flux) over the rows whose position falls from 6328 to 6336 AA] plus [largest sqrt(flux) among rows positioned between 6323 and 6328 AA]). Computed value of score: 4.36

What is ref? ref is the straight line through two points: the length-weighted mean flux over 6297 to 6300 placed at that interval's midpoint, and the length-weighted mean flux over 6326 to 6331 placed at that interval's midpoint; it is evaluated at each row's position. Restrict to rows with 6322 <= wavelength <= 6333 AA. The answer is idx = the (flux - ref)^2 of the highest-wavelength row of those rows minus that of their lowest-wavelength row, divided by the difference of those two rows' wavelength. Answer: 0.000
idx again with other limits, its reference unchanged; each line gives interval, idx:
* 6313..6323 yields -0.006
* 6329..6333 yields 0.001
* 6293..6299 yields -0.024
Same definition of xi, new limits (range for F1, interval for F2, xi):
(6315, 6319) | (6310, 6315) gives 948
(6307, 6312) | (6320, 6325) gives 1219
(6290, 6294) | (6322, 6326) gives 983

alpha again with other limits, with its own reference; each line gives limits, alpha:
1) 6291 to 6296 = -0.06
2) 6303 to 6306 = 0.00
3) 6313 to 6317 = -0.01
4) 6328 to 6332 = 0.00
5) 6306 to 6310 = -0.03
